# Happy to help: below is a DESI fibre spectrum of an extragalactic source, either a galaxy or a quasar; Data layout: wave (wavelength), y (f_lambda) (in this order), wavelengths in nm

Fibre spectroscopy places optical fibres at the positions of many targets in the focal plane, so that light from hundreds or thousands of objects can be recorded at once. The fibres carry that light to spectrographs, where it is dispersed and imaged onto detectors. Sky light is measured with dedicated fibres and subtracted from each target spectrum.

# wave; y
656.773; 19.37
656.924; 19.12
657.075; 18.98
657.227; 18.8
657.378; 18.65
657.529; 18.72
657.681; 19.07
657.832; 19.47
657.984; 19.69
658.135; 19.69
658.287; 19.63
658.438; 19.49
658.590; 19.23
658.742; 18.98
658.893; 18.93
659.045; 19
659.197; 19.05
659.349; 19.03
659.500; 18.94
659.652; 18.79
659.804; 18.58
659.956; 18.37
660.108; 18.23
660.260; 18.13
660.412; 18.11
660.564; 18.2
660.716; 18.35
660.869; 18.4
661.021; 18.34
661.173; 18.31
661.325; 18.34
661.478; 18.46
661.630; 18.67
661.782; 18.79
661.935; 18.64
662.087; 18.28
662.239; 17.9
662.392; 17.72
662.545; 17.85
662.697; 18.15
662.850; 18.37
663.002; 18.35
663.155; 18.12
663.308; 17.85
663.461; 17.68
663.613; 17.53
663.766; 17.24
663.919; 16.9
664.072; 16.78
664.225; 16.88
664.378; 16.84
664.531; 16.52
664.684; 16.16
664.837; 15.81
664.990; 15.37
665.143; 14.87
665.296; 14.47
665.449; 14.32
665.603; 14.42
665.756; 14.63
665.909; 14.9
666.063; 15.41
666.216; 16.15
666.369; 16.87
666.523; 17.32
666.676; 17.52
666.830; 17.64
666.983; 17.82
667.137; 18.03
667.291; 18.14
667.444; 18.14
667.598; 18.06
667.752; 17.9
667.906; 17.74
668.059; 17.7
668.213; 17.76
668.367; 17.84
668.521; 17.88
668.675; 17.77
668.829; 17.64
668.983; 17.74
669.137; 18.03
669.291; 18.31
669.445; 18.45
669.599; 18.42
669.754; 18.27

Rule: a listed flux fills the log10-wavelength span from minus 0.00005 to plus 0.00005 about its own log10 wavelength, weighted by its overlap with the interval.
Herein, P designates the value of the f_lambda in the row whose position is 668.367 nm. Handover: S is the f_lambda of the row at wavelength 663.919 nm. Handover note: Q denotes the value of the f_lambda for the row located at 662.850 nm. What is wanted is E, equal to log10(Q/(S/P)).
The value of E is 1.29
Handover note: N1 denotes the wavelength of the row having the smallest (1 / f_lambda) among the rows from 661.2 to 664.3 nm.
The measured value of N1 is 661.782 nm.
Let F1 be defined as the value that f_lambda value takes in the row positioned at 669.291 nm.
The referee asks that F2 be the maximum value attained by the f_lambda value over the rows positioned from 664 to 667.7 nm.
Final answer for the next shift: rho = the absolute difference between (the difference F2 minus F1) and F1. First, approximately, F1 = 18.31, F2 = 18.14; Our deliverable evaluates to 18.5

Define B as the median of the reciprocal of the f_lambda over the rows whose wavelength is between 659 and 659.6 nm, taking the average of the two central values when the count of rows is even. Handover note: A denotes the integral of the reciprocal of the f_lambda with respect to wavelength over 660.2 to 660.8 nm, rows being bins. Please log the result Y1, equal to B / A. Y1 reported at 1.60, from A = 0.0329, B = 0.0526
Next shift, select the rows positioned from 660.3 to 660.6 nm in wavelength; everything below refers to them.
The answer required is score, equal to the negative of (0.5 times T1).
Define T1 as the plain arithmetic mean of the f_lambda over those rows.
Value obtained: -9.08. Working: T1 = 18.2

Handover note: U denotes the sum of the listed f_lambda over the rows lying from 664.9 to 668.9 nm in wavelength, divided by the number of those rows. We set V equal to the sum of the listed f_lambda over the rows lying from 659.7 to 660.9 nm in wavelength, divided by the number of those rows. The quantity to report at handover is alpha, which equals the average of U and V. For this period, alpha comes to 17.5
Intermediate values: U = 16.8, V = 18.3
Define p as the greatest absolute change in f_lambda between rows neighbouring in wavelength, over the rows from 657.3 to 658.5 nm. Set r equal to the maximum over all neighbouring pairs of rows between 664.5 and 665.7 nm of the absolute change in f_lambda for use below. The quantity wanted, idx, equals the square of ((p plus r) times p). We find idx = 0.130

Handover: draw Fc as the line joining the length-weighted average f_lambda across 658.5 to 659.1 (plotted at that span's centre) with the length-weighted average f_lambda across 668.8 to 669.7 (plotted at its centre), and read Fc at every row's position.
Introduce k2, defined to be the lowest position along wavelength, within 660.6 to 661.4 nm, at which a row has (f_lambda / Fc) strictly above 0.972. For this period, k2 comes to 660.716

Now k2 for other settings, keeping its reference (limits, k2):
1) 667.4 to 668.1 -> 667.444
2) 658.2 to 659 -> 658.287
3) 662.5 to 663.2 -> 662.850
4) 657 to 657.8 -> 657.075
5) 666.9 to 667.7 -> 666.983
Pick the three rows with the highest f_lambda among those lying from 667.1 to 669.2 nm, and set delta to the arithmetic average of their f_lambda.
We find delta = 18.1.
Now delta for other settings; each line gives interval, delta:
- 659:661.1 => 19.0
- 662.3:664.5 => 18.3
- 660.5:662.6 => 18.7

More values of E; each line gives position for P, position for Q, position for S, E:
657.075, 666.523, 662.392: 1.27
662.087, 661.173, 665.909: 1.35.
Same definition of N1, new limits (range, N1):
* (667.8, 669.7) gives 669.445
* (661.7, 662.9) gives 661.782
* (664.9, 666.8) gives 666.676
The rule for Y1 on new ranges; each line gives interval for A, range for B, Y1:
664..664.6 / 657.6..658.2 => 1.43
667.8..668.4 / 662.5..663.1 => 1.62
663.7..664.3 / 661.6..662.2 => 1.51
